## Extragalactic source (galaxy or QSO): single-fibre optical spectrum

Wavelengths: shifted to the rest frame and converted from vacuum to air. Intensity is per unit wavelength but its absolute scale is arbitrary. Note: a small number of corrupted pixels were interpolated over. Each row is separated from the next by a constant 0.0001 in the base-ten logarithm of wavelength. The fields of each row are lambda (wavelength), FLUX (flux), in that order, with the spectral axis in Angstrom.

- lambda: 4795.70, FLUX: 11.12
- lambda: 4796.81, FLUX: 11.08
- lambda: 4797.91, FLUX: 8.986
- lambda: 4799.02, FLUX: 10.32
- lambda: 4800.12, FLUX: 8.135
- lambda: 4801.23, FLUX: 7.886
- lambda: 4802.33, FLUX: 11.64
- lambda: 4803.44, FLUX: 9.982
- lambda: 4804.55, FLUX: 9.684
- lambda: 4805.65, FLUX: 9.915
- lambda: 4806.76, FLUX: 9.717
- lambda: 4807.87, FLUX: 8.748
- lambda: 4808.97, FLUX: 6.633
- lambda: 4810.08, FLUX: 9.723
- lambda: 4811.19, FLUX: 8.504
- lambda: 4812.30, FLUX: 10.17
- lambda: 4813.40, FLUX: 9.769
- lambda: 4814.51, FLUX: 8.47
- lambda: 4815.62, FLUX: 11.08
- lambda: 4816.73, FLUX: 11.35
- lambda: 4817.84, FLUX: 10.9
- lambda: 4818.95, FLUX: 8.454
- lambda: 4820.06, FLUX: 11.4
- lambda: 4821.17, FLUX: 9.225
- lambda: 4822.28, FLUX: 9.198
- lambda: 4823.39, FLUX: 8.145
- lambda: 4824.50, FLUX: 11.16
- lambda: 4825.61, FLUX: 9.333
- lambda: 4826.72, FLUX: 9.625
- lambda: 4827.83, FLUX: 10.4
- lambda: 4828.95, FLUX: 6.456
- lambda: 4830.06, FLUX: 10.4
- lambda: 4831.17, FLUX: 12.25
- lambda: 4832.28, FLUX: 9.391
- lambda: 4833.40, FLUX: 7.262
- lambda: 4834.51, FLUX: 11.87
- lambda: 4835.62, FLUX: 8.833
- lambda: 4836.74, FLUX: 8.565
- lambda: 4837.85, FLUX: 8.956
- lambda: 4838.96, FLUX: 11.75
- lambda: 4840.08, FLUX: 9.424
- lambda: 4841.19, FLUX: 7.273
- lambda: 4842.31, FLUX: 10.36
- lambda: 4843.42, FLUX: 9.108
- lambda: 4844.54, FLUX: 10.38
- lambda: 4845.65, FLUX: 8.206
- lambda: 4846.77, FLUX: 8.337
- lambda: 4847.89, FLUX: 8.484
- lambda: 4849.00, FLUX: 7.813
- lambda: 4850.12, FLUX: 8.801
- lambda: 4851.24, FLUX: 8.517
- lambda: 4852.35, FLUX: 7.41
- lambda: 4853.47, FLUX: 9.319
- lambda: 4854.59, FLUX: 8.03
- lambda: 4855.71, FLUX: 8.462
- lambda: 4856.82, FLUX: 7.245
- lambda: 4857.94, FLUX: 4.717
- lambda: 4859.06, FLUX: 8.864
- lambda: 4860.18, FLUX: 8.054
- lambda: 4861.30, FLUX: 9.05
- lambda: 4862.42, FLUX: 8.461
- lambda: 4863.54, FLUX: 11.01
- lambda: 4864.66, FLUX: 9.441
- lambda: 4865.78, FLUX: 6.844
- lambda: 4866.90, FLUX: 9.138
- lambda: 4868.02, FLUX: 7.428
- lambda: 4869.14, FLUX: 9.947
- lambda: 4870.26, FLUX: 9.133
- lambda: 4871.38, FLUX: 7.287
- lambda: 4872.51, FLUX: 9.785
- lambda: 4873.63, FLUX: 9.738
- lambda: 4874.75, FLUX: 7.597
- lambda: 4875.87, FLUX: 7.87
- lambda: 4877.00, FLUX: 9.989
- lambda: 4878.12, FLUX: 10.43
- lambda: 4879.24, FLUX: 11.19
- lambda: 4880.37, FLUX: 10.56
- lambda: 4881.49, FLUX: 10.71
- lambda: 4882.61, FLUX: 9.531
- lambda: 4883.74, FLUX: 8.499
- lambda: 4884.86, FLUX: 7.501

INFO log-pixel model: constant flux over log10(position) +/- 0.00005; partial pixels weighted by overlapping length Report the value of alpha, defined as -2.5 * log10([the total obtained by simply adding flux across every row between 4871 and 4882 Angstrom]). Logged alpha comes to -4.9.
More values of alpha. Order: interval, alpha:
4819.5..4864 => -6.4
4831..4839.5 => -4.7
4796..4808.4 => -5.1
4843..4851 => -4.5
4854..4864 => -4.7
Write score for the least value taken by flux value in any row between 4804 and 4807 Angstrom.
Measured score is 9.684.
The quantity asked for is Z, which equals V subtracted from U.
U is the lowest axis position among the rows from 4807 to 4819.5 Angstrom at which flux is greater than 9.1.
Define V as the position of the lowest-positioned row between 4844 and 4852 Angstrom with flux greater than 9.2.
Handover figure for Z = -34.5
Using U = 4810.08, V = 4844.54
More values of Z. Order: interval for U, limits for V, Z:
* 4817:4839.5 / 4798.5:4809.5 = 18.8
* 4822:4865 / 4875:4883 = -54.7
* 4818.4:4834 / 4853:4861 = -33.4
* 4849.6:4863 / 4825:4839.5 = 27.9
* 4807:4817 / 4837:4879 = -28.9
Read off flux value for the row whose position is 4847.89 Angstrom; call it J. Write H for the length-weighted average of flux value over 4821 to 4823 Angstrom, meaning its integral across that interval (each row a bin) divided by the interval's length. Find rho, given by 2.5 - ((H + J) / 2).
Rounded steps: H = 9.1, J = 8.484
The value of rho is -6.30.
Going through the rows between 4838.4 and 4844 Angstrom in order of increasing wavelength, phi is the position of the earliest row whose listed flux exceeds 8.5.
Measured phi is 4838.96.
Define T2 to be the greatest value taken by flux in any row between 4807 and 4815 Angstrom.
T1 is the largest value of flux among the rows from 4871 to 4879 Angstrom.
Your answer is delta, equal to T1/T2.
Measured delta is 1.03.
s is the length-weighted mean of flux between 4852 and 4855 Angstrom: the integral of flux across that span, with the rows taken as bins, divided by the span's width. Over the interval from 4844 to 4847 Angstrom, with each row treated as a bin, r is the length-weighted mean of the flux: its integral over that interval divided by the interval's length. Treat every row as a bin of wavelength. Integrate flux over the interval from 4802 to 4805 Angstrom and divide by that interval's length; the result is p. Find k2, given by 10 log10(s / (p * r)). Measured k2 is -10.5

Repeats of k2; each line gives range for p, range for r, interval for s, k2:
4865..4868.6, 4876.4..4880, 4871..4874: -9.7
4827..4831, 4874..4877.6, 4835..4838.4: -9.6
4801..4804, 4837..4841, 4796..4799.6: -9.8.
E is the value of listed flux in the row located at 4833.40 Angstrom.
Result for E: 7.262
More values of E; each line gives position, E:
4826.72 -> 9.625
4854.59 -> 8.03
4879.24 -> 11.19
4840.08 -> 9.424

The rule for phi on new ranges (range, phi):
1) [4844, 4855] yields 4844.54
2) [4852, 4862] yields 4853.47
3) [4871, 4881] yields 4872.51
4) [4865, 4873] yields 4866.90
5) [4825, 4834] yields 4825.61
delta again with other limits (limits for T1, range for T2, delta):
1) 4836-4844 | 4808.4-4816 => 1.06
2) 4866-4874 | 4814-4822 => 0.87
